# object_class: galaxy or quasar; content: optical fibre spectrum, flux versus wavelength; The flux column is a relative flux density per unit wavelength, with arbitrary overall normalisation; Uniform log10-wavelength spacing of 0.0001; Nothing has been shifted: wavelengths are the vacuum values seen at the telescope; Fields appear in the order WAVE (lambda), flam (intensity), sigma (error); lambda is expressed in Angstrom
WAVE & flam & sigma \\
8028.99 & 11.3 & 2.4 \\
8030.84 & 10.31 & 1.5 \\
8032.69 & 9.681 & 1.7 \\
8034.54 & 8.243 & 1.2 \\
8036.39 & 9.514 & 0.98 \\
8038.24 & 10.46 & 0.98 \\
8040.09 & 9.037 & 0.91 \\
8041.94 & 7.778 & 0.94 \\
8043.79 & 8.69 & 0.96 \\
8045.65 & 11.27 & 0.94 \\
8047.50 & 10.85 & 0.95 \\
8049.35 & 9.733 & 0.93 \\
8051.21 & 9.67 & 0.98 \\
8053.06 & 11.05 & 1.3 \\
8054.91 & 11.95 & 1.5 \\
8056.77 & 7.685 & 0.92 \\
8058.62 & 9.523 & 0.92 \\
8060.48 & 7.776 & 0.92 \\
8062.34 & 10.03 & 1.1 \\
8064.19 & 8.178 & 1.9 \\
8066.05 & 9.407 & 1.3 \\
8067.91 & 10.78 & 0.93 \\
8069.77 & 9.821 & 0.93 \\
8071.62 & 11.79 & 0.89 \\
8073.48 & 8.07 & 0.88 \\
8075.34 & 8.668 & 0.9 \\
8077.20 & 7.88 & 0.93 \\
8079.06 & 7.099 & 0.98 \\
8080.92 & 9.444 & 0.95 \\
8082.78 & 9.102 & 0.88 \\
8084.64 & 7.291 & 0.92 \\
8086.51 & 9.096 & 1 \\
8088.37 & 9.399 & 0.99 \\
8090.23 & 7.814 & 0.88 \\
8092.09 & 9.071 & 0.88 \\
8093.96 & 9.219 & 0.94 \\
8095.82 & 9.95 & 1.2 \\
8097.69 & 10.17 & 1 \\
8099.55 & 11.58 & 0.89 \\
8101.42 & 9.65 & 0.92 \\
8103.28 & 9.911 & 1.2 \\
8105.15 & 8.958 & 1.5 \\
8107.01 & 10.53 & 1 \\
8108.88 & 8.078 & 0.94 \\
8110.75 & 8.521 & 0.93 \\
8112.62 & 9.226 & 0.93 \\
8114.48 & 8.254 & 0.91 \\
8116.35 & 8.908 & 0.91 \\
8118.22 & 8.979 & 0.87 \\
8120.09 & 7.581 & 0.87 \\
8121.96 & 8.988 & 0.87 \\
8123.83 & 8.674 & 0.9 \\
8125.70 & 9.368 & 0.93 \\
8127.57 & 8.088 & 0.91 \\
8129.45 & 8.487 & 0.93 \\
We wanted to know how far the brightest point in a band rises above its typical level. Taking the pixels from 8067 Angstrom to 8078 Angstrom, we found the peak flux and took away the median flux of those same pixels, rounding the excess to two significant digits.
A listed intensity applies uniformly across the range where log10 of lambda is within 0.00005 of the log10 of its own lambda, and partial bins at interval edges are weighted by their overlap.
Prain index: 2.5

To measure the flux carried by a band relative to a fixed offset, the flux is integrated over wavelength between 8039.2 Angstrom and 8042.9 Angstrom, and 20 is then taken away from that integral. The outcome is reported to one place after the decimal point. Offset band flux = 11.1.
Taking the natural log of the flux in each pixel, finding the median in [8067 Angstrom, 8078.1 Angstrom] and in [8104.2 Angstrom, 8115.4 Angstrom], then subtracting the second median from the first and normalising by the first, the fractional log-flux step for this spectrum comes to 0.02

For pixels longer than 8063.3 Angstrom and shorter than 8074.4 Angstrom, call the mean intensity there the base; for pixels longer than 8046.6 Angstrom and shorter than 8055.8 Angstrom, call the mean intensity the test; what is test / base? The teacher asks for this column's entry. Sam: 1.10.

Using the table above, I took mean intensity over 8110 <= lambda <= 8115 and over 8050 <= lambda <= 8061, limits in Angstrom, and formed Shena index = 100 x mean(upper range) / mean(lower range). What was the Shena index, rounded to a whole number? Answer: 90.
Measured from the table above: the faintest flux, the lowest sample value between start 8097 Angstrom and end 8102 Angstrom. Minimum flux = 9.65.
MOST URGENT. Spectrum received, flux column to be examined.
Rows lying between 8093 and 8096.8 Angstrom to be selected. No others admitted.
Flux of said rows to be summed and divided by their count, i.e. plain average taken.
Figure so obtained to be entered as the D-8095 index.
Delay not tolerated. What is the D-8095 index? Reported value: 9.6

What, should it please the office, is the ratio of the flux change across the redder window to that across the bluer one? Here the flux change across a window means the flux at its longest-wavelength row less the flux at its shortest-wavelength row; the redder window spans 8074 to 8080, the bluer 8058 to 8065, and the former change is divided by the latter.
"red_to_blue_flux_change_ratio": 1.2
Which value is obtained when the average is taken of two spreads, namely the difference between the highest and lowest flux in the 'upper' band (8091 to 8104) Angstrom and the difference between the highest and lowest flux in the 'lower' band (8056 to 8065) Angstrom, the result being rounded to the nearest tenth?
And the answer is 2.4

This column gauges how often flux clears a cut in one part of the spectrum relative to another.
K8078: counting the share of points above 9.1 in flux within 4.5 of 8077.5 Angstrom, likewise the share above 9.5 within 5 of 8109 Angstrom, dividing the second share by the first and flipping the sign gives -1.00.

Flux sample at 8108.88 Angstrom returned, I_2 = 8.078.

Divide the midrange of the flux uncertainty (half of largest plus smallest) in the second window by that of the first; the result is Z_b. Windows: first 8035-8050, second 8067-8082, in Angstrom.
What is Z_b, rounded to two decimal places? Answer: 0.98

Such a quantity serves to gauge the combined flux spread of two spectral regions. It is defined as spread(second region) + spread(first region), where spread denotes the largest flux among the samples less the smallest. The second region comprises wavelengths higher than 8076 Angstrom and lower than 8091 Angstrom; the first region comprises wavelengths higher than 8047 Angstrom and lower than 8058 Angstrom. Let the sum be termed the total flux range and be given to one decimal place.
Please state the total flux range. 6.6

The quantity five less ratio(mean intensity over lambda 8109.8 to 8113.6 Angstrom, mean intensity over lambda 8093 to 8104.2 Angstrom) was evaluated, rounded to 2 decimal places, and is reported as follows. 4.12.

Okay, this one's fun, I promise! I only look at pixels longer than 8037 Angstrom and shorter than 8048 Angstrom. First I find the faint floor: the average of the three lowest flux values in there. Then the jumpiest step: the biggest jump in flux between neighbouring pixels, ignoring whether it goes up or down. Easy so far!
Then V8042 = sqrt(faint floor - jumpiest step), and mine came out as 2.43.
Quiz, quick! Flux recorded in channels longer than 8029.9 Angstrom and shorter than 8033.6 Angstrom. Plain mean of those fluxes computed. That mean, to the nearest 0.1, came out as 10.0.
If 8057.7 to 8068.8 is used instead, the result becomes 9.3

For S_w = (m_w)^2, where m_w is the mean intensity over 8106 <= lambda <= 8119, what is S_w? 80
